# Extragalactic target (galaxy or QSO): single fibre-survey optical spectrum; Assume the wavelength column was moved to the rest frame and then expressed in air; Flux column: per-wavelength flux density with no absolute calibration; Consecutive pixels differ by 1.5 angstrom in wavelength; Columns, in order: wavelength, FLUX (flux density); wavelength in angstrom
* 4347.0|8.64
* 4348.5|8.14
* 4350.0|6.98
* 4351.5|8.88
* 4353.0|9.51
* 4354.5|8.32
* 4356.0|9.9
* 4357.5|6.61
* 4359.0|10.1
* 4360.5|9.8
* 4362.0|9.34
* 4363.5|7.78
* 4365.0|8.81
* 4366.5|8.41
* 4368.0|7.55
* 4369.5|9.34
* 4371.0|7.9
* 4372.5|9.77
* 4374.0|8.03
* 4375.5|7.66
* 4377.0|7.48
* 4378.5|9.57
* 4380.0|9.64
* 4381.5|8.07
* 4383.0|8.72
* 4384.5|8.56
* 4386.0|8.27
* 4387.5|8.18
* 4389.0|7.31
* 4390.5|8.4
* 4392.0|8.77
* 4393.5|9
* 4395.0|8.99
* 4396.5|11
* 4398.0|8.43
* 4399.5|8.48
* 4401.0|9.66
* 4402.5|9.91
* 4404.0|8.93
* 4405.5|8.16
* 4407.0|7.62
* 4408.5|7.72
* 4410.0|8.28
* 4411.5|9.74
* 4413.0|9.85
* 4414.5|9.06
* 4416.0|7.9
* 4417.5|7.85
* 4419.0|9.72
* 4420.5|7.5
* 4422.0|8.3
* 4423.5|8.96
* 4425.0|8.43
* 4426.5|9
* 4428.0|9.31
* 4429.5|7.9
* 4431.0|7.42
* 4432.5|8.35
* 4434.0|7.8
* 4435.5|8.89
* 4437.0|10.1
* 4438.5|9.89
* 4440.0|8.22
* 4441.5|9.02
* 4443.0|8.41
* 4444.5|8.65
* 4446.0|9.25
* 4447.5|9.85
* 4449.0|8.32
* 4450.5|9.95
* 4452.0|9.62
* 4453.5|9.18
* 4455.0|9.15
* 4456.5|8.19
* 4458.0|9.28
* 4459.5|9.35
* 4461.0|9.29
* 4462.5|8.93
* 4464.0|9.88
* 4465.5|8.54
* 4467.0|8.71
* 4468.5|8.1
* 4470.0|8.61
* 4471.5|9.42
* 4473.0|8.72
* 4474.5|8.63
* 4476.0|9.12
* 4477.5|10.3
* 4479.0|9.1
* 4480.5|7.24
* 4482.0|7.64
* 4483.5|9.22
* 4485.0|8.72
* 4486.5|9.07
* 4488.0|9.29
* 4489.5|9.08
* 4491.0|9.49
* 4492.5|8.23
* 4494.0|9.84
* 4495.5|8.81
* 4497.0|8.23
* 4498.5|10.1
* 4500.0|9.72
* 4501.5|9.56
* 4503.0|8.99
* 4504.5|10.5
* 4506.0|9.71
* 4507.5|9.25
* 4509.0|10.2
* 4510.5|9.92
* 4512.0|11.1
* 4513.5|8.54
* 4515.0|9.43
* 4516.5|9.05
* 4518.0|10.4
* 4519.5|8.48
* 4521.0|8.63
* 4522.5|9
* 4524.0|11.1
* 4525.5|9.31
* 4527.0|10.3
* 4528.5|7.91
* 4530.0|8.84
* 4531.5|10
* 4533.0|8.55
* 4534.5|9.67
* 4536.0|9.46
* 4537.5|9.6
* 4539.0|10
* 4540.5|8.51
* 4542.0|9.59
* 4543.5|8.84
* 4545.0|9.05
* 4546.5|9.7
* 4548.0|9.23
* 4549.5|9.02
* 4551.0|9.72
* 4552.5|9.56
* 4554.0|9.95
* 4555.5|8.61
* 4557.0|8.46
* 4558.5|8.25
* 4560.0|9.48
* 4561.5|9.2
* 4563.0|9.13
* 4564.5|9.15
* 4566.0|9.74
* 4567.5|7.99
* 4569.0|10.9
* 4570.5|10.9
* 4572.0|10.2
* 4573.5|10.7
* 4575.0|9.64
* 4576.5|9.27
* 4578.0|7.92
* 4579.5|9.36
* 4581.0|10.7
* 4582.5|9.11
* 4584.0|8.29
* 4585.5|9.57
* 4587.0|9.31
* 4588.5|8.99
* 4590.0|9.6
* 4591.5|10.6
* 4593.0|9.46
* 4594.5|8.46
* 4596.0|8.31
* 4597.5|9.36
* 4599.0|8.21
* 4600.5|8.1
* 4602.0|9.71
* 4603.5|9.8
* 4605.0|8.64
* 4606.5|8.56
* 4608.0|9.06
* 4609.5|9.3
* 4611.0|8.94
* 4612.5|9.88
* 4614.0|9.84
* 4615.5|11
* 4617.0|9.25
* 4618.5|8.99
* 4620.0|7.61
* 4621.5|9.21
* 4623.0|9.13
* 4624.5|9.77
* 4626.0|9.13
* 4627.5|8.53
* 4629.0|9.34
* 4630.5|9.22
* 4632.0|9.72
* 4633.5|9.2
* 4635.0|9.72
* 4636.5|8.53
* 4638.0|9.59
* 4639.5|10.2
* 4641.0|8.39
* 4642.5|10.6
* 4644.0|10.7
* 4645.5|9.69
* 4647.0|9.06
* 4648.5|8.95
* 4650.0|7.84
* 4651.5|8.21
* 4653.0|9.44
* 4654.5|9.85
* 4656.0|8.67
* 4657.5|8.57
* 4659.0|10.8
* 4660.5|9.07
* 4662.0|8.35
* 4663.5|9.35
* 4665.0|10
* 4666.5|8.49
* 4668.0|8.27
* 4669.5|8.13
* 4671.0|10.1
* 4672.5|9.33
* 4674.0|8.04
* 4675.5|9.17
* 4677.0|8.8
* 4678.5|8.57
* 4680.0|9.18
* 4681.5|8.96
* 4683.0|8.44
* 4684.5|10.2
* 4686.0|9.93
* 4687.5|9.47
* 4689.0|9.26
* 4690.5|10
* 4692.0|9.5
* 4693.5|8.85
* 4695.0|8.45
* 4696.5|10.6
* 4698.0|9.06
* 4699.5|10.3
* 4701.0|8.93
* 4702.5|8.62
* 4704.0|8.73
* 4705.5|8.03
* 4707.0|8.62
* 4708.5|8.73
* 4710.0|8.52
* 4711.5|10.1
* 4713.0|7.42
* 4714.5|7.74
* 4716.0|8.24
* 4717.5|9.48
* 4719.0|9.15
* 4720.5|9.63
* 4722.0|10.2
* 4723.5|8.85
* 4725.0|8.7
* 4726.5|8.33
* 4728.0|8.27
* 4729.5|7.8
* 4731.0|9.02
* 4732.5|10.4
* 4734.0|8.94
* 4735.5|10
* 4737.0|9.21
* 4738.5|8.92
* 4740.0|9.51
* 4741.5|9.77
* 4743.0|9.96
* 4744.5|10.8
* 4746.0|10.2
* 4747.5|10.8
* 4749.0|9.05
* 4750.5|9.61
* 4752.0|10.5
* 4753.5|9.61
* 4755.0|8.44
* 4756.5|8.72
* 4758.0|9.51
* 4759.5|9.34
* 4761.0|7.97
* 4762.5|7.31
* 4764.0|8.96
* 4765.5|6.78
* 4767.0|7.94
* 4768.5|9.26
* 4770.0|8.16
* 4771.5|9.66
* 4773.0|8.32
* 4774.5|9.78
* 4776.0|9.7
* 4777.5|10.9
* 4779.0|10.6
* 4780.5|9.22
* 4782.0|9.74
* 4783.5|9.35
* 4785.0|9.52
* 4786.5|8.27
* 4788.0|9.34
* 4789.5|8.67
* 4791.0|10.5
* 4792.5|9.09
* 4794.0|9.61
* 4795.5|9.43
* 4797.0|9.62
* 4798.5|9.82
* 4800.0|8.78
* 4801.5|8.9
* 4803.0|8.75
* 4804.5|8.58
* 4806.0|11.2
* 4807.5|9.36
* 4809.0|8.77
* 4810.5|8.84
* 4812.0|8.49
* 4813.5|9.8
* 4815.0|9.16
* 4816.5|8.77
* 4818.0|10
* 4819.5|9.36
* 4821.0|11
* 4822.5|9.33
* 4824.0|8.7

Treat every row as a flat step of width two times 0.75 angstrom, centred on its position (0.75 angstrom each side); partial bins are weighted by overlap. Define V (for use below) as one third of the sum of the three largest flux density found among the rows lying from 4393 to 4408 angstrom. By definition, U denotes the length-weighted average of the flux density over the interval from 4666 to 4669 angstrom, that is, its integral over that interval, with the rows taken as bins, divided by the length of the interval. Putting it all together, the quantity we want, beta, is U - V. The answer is -1.8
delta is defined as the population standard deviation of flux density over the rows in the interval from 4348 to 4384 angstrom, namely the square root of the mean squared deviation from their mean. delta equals 0.97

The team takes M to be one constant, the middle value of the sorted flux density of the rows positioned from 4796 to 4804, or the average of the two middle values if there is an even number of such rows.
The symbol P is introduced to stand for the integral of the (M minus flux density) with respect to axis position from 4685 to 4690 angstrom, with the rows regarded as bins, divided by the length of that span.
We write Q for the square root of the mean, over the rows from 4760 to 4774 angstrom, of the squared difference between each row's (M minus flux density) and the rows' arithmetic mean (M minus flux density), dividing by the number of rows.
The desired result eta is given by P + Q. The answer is 0.2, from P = -0.7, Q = 0.87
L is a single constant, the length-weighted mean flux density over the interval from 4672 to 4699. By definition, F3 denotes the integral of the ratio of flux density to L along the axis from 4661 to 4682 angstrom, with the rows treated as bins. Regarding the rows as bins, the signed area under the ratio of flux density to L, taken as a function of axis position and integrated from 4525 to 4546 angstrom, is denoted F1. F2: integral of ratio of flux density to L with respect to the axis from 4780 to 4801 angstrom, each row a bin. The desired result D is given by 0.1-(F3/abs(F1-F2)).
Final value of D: -103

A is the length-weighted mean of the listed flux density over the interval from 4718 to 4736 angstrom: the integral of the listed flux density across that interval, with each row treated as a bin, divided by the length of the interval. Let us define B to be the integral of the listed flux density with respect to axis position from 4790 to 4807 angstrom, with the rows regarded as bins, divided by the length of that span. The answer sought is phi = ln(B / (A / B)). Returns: 2.29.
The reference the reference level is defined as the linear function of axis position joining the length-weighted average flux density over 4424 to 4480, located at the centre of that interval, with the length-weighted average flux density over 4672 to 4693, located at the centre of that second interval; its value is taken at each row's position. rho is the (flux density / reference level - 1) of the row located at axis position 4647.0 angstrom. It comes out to -0.01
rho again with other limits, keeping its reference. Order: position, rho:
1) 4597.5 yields 0.03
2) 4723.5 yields -0.04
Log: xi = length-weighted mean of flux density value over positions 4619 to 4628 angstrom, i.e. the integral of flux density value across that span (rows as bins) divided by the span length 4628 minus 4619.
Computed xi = 8.9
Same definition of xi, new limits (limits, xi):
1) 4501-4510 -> 9.7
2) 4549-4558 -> 9.2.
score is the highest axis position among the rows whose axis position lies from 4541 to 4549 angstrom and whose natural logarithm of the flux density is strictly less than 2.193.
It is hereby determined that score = 4543.5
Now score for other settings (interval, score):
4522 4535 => 4533.0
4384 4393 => 4392.0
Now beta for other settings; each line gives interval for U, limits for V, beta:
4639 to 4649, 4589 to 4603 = -0.3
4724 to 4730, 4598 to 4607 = -1.1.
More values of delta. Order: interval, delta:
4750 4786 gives 0.99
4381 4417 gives 0.83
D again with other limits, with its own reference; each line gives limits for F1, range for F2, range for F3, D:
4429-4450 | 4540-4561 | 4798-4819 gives -23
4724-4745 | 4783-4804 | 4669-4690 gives -590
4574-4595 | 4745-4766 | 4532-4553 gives -41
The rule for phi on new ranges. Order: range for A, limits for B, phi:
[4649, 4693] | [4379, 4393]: 2.06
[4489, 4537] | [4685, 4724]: 2.17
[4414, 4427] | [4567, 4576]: 2.48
